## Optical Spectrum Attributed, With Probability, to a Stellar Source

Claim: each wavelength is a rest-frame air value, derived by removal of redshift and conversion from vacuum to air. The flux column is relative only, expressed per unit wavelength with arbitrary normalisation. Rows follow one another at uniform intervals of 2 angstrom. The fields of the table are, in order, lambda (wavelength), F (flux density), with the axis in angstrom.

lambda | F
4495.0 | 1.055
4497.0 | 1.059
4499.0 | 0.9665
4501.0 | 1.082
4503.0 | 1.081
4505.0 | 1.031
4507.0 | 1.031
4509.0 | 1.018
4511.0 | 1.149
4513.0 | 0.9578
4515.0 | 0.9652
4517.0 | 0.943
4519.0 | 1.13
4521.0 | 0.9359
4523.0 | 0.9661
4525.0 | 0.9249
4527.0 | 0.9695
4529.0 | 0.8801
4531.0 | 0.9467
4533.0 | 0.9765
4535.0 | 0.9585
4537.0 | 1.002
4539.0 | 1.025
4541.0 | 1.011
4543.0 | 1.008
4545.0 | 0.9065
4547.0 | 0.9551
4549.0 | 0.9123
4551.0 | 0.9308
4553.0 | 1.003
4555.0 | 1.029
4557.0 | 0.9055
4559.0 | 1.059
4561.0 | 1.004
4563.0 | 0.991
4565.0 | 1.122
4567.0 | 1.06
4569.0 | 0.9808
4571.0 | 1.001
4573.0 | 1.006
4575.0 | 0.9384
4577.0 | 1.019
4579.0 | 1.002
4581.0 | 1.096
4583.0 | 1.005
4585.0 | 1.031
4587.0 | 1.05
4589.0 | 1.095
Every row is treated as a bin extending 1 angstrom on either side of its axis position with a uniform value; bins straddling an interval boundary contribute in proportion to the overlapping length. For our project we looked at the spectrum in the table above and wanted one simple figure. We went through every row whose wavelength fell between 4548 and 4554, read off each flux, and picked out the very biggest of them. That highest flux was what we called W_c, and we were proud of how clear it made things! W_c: 1.003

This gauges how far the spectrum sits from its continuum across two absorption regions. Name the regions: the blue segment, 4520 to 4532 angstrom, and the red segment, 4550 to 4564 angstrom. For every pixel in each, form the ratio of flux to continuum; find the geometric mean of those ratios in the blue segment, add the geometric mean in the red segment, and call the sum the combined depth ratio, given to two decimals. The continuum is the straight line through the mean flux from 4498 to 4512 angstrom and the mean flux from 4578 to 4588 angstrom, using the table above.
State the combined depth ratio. 1.84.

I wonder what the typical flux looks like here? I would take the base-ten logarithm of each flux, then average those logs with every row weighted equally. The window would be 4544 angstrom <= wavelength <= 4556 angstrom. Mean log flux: -0.020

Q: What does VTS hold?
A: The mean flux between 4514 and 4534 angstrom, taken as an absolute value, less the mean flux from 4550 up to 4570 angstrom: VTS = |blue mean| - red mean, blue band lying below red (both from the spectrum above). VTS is -0.04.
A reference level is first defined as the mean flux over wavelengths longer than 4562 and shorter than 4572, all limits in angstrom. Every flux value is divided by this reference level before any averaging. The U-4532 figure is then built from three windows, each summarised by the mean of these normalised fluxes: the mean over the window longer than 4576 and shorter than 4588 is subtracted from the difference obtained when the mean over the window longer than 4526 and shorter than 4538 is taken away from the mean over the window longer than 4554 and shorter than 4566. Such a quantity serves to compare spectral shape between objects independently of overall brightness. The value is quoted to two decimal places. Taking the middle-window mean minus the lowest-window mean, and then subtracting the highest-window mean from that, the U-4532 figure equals -0.94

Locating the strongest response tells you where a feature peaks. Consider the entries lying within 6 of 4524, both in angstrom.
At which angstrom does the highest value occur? 4519.0 angstrom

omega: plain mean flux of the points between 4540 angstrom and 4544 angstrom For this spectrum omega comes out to 1.01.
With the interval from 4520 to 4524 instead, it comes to 0.95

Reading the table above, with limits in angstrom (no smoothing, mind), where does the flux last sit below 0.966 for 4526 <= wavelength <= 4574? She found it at 4557.0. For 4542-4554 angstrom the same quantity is 4551.0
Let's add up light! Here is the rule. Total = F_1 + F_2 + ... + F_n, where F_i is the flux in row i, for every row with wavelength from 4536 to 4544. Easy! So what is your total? 4.0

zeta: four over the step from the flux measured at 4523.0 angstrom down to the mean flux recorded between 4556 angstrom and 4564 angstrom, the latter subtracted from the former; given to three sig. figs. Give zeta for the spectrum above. -168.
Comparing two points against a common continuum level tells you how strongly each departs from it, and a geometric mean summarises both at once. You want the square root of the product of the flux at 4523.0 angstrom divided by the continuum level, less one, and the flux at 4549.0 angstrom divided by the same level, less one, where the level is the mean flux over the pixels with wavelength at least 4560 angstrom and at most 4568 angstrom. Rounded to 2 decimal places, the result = 0.10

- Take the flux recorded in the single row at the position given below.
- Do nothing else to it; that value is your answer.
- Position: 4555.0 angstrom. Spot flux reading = 1.029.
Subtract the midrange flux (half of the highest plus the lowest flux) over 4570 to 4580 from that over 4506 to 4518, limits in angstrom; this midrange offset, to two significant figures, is 0.067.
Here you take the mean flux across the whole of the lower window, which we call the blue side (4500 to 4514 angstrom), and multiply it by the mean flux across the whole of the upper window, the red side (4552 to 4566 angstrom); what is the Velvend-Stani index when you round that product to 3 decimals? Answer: 1.067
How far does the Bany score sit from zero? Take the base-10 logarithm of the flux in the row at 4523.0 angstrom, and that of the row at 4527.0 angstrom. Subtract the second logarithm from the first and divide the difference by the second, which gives 0.1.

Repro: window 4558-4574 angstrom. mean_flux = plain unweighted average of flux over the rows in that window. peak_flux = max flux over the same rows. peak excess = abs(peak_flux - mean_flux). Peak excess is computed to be 0.094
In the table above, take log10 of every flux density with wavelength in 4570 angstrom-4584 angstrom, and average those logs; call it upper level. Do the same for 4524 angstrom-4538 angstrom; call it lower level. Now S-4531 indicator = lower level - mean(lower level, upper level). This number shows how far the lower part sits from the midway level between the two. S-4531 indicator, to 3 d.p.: -0.013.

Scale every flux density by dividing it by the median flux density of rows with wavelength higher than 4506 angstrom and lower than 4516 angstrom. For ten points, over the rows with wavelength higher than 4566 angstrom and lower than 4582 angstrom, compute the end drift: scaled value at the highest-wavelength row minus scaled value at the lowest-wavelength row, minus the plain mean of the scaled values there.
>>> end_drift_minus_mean -0.96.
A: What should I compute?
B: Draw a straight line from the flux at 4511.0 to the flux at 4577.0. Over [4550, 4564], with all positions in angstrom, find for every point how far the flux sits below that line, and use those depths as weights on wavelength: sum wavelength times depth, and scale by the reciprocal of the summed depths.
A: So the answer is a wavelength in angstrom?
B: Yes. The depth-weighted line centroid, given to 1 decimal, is 4555.7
